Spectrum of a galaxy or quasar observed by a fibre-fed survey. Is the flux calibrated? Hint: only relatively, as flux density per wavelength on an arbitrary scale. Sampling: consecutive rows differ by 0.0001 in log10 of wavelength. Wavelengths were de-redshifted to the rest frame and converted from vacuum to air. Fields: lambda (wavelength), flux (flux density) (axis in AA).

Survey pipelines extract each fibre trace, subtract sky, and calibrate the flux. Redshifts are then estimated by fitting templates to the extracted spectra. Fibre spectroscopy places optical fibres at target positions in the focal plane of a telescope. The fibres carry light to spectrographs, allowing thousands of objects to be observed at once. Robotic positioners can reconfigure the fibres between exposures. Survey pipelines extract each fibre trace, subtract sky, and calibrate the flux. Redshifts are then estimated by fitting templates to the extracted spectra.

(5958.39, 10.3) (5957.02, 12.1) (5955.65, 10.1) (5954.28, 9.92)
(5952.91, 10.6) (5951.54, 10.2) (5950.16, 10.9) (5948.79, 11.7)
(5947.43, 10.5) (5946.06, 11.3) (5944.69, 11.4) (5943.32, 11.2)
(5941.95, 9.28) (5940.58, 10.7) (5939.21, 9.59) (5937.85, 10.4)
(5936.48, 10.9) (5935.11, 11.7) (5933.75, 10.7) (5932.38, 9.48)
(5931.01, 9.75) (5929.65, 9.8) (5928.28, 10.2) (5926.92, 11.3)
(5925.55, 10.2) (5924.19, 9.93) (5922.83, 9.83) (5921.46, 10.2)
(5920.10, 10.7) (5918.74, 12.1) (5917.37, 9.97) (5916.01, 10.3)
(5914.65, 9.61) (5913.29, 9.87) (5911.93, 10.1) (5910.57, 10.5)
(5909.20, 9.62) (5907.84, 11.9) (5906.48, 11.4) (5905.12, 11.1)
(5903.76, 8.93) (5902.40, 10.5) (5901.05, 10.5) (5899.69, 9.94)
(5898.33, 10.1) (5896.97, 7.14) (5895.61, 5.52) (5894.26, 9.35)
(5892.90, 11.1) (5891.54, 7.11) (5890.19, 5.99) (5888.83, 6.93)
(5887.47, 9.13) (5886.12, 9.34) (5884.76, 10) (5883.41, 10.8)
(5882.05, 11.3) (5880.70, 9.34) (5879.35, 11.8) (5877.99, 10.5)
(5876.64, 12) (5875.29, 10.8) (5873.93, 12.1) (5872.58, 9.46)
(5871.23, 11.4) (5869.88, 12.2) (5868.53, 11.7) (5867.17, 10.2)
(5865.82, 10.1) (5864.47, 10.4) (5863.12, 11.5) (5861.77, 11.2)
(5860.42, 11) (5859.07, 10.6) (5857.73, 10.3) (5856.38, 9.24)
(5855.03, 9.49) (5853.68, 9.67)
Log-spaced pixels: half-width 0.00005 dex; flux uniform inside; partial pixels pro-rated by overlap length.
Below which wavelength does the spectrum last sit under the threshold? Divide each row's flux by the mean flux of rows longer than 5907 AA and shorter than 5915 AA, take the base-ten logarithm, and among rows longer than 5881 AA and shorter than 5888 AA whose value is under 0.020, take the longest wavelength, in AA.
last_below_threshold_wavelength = 5887.47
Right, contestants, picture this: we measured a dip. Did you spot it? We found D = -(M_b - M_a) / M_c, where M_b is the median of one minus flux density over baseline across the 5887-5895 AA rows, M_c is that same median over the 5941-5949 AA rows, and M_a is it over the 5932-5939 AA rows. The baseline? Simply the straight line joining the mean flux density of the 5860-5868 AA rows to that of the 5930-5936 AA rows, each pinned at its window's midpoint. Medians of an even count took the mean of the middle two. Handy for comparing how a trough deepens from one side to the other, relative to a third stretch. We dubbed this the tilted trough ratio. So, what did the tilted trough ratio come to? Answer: 3.0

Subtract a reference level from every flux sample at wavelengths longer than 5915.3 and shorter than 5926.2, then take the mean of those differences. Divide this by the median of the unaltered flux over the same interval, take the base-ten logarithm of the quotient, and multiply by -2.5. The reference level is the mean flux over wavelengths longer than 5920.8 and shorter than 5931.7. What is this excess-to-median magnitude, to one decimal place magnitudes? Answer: 4.0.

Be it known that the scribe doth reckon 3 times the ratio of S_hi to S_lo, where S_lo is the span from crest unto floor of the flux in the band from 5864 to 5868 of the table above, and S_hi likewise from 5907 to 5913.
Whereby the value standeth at 23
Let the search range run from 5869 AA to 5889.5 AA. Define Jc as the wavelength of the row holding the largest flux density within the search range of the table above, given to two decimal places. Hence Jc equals 5869.88 AA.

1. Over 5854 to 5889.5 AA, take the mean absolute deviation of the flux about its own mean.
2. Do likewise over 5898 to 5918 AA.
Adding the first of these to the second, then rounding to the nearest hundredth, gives 1.48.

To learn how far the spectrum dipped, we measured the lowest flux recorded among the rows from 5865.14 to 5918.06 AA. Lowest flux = 5.52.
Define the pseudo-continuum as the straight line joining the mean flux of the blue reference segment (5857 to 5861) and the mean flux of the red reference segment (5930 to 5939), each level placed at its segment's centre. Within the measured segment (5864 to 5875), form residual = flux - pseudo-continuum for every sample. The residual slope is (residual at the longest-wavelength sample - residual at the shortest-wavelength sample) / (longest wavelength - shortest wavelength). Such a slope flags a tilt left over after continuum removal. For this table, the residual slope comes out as 0.18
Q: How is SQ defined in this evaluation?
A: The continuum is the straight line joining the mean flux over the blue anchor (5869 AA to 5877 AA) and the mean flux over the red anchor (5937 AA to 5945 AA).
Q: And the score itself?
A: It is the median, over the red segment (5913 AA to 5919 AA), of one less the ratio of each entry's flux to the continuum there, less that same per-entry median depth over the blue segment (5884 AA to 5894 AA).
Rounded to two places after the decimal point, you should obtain -0.11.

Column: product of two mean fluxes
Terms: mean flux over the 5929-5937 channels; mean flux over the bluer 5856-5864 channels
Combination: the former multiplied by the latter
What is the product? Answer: 111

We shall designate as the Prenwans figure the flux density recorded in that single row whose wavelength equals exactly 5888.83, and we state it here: 6.93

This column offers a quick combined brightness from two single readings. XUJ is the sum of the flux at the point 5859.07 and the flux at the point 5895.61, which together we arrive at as 16.1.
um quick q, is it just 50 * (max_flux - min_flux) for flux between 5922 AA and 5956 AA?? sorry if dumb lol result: 121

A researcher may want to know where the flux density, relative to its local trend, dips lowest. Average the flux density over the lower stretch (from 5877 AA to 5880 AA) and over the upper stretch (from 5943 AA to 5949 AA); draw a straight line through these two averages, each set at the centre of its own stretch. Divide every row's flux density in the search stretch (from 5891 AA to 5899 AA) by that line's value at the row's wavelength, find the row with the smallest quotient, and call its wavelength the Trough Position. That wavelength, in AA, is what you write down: 5895.61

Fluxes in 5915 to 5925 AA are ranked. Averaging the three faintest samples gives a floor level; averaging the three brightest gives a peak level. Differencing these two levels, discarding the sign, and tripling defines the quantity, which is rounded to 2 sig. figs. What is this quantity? 3.4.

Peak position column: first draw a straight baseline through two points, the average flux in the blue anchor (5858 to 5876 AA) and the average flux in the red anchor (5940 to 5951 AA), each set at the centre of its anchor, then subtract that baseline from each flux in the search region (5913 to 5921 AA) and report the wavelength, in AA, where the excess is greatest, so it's 5918.74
